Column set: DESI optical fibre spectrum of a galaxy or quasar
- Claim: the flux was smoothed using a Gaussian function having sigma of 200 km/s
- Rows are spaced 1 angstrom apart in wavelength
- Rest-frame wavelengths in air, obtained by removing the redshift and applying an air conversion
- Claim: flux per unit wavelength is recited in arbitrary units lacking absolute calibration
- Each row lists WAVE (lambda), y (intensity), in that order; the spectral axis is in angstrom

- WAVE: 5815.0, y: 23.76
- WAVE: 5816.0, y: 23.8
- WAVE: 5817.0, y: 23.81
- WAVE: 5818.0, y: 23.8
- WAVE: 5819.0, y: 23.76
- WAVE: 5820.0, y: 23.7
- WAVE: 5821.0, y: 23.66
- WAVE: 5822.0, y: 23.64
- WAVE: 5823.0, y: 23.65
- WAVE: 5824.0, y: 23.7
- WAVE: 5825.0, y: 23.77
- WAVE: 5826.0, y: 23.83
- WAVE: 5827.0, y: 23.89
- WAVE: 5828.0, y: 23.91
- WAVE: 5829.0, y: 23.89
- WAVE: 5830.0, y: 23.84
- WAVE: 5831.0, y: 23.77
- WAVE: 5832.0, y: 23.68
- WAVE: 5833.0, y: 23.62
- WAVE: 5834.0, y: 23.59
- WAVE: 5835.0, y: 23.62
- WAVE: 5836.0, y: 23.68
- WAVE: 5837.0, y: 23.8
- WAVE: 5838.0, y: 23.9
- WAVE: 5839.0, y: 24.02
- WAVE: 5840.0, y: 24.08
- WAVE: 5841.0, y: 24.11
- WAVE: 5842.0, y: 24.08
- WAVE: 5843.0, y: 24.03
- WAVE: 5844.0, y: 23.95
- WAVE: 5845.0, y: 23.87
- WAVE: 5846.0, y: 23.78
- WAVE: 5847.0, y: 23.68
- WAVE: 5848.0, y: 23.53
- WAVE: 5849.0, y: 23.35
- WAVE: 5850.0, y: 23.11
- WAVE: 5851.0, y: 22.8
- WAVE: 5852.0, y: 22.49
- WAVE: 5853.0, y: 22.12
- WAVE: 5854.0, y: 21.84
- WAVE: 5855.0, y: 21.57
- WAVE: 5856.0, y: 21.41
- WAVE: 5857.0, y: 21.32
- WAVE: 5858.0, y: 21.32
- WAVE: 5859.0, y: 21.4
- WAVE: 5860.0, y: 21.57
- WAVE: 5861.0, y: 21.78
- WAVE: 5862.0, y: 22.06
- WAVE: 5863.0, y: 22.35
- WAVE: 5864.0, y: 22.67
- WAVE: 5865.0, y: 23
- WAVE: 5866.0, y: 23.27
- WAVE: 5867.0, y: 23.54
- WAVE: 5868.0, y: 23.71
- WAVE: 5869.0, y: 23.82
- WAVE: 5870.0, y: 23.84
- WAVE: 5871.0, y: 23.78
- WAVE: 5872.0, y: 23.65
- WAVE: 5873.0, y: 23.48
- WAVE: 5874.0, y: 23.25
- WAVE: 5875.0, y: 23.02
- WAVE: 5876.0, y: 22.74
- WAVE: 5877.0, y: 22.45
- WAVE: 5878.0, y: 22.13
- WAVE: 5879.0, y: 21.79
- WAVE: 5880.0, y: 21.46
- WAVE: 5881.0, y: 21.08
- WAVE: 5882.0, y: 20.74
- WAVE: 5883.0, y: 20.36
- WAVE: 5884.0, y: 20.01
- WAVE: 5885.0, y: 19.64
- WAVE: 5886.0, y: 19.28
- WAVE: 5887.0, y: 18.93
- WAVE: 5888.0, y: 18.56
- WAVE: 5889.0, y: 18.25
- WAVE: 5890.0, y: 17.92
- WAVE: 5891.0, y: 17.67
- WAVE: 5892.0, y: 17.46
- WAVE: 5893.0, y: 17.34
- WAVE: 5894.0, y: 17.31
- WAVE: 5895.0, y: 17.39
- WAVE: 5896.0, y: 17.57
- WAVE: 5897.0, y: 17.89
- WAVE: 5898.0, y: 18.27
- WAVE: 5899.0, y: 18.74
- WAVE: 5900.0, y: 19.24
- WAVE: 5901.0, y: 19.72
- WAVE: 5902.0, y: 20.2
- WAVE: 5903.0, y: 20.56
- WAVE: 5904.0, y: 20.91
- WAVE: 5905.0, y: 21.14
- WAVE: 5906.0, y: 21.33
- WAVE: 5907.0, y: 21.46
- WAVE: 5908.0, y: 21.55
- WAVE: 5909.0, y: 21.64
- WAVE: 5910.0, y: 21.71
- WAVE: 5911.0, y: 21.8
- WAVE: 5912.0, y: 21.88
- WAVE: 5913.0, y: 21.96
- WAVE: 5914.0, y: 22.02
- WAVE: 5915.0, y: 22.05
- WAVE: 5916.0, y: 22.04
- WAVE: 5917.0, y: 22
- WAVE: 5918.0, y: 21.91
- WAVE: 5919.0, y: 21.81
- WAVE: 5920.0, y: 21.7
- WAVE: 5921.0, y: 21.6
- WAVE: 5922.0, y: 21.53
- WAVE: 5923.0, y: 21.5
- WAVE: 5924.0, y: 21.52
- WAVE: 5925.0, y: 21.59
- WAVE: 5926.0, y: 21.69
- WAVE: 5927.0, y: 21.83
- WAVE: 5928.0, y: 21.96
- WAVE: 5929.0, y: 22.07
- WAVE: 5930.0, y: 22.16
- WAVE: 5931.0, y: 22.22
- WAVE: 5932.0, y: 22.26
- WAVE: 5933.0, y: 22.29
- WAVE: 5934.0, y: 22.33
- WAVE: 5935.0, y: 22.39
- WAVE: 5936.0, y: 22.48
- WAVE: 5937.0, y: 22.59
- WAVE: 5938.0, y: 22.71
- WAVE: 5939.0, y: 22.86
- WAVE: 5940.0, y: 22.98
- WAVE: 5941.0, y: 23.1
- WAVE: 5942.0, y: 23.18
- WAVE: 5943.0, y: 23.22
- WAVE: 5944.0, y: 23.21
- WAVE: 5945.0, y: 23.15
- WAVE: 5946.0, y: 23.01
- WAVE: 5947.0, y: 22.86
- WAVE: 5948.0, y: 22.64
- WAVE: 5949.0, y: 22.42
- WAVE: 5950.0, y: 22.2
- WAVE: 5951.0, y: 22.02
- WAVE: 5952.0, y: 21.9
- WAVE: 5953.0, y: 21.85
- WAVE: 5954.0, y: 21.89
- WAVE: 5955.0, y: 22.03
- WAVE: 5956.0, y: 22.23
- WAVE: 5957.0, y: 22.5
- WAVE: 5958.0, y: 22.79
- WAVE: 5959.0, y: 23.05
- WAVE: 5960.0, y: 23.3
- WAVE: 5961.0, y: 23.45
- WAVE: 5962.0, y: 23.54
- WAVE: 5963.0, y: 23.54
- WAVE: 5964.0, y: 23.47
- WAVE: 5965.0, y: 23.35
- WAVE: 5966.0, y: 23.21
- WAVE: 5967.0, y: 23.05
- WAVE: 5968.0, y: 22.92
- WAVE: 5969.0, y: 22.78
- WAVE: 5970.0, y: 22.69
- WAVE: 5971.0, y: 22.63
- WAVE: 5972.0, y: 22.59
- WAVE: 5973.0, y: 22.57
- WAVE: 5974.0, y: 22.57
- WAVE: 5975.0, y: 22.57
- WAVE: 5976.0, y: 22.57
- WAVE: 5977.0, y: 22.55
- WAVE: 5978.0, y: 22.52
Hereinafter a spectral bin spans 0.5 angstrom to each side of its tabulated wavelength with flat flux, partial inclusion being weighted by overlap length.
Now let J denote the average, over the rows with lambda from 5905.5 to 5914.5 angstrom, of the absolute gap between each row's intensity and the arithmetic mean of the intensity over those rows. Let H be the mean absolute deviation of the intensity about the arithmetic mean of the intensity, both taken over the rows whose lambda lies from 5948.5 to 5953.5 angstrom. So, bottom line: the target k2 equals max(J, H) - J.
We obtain 0.00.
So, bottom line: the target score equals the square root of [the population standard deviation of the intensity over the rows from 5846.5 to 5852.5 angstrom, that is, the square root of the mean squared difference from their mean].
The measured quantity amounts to 0.64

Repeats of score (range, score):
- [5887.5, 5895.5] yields 0.66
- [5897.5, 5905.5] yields 0.99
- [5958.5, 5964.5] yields 0.42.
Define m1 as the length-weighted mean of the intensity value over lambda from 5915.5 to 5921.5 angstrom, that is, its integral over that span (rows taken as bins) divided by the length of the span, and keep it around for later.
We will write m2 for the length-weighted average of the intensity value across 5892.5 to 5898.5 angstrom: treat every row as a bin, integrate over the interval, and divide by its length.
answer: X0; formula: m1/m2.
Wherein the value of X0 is 1.24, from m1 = 21.8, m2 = 17.6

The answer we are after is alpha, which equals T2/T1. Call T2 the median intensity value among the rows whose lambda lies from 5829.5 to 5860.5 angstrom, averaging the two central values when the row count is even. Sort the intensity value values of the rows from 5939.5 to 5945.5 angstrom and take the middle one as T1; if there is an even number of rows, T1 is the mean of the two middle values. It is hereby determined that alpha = 1.02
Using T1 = 23.2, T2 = 23.6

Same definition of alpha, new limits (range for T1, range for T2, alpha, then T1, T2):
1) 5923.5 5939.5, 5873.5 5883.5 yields 0.99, 22.2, 22.0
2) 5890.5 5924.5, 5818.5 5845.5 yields 1.11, 21.5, 23.8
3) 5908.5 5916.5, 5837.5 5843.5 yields 1.10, 21.9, 24.1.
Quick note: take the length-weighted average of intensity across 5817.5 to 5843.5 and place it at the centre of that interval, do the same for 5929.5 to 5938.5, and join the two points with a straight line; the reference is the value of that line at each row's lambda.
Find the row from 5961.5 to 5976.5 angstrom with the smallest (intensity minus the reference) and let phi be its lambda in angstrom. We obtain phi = 5973.0 angstrom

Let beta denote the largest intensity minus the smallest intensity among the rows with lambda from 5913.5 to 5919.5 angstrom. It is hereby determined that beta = 0.24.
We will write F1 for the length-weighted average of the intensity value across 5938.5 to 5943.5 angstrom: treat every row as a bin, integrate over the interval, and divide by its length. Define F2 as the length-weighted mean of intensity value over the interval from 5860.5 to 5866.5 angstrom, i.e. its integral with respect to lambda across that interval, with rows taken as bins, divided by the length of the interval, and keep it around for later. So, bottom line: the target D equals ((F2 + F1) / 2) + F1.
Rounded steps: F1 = 23.1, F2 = 22.5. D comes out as 46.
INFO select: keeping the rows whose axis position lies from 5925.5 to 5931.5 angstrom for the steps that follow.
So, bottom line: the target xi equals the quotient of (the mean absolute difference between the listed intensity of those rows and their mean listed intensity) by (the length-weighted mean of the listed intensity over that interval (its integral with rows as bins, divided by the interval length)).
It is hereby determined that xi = 0.007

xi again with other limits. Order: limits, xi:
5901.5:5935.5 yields 0.016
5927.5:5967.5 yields 0.020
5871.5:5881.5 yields 0.032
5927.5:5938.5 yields 0.008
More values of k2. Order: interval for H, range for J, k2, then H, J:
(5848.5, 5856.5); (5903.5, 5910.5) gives 0.37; 0.60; 0.227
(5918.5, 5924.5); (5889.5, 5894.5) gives 0.00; 0.10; 0.204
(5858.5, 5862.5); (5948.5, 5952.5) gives 0.04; 0.22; 0.175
